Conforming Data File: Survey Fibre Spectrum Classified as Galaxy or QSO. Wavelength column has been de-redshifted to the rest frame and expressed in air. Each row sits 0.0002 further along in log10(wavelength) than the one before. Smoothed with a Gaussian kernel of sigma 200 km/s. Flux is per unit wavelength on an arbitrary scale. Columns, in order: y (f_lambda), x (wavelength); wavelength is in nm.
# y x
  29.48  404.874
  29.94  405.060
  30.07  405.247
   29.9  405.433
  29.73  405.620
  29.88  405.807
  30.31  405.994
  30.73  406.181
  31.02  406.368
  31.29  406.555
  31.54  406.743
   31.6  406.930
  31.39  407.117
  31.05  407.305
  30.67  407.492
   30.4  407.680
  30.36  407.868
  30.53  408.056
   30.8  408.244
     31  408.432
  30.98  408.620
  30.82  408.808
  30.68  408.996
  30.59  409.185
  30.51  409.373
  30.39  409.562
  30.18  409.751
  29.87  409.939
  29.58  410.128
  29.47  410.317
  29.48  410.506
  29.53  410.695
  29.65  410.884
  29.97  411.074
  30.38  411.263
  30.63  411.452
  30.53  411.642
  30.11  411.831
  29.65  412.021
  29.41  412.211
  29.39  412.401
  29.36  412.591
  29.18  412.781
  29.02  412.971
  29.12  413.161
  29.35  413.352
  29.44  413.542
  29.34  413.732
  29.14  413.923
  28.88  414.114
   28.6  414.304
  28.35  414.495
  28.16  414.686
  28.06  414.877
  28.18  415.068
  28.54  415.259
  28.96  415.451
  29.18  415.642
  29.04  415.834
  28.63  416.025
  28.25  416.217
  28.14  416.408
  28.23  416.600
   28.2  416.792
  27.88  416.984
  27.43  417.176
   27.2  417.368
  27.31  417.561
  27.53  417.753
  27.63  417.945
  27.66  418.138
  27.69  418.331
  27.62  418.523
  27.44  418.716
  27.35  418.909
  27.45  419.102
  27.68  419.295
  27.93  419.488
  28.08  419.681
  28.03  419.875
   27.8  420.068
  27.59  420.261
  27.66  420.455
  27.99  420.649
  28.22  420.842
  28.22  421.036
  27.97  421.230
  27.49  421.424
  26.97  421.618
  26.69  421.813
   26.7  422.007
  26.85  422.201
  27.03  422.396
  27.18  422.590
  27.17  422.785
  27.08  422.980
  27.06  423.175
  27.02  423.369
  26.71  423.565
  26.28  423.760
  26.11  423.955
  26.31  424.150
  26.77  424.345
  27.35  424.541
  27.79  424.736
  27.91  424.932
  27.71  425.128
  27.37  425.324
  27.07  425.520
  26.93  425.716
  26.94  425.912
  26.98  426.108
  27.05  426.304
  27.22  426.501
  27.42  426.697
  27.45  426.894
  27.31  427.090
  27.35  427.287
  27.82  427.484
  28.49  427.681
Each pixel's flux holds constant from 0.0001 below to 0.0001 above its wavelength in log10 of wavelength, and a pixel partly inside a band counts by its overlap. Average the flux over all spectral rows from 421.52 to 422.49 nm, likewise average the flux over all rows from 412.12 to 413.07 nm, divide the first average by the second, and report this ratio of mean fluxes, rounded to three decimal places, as 0.917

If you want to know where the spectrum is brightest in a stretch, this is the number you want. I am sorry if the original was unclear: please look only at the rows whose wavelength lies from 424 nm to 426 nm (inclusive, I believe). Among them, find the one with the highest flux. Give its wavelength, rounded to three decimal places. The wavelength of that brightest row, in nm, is 424.932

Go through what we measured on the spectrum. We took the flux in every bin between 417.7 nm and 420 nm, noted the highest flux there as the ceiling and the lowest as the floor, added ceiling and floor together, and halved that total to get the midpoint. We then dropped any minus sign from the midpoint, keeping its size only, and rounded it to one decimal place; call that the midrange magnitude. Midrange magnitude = 27.7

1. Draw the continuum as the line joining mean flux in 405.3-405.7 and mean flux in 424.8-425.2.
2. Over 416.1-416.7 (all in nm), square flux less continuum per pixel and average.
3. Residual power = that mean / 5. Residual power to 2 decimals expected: 0.05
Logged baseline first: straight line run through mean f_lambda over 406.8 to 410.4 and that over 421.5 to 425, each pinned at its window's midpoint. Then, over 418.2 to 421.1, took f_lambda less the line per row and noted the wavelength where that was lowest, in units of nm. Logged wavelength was 418.909 nm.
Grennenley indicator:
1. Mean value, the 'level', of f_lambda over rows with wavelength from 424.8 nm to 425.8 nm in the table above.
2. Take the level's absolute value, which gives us 27.4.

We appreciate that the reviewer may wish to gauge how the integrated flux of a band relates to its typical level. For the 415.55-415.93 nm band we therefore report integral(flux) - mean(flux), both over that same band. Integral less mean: -18.0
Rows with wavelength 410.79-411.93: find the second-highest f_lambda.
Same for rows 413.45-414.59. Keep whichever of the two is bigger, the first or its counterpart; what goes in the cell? 30.5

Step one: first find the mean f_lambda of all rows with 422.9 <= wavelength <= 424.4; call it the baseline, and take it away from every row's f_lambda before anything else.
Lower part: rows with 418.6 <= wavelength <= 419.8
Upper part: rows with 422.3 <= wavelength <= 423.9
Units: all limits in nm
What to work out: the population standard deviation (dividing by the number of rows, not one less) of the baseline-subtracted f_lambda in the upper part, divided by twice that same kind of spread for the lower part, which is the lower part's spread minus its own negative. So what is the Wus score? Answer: 0.5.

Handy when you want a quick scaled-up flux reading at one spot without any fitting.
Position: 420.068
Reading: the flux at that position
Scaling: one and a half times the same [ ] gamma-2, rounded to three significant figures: 41.7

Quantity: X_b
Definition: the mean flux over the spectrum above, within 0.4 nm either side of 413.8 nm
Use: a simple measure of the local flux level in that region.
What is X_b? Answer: 29.2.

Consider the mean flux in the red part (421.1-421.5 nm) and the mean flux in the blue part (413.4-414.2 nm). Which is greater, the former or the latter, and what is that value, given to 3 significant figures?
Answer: 29.2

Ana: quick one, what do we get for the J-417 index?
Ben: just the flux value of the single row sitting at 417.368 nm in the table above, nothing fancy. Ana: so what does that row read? 27.2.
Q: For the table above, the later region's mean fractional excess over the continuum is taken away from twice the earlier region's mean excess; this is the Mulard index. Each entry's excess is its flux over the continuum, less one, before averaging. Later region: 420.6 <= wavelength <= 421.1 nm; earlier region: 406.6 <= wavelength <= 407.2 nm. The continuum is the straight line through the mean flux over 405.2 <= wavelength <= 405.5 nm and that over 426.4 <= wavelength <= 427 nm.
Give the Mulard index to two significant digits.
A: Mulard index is 0.11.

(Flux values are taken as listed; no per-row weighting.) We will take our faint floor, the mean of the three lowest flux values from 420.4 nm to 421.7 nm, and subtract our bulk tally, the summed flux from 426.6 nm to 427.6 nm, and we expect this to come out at -110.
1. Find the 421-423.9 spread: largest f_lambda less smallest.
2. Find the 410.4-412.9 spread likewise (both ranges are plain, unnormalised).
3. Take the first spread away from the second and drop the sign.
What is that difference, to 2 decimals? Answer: 0.49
